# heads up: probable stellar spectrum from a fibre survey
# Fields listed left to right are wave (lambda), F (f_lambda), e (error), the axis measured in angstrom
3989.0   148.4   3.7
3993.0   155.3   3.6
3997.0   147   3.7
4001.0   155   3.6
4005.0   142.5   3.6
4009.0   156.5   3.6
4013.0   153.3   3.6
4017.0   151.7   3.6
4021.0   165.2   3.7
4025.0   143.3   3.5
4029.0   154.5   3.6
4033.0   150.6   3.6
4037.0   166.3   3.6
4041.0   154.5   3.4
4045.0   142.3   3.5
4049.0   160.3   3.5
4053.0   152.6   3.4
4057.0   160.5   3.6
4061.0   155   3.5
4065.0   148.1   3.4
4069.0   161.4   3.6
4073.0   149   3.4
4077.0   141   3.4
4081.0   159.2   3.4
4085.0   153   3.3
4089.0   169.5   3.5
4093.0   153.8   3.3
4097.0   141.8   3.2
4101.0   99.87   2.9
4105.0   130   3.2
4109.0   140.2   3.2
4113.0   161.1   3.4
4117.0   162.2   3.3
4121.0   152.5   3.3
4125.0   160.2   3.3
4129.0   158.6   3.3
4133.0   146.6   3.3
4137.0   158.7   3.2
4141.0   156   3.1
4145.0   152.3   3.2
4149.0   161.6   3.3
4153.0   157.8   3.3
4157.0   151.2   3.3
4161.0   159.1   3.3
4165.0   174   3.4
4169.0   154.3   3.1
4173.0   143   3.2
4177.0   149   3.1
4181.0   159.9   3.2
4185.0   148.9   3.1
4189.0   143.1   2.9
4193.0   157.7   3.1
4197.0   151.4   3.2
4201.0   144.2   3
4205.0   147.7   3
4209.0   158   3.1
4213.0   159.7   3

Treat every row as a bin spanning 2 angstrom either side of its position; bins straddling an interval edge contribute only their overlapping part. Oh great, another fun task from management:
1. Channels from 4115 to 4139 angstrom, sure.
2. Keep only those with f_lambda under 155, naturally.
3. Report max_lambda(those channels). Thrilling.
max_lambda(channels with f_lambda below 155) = 4133.0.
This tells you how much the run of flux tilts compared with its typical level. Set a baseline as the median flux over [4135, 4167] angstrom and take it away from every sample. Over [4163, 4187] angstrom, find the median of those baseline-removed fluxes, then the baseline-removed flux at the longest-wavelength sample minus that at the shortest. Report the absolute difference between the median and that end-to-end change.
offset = 18.5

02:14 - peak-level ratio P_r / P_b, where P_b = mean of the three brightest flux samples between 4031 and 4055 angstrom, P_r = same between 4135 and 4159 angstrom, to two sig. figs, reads 0.99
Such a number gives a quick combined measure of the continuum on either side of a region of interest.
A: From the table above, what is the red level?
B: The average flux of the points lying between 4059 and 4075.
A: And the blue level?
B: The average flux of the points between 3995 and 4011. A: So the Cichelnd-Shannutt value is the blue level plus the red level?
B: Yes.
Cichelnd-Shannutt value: 304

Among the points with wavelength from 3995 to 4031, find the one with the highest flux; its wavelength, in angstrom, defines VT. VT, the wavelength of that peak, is 4021.0 angstrom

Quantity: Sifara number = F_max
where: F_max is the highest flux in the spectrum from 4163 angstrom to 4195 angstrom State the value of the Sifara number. 174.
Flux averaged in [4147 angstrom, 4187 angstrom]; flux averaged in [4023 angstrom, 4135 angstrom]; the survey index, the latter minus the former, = -4.9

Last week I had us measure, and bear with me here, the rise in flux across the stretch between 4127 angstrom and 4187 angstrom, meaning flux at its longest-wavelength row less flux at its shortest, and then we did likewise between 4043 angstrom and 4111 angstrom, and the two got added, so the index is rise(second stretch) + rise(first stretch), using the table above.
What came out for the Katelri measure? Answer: -12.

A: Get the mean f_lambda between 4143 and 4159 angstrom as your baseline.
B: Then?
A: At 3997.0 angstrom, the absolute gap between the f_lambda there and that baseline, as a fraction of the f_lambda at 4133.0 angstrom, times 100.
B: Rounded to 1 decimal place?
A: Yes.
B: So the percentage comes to 6.0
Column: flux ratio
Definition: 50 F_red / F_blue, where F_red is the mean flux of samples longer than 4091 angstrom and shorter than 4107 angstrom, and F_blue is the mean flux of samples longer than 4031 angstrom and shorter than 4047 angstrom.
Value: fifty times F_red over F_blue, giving 42.8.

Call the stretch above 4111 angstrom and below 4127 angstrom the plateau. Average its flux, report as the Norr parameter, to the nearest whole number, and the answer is 159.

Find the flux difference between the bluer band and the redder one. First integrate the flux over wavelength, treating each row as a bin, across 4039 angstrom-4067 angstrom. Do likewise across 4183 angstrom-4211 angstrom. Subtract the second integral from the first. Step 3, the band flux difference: 89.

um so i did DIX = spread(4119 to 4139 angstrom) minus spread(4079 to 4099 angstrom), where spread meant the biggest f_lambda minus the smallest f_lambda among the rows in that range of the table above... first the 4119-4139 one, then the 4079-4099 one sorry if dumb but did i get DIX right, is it -14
